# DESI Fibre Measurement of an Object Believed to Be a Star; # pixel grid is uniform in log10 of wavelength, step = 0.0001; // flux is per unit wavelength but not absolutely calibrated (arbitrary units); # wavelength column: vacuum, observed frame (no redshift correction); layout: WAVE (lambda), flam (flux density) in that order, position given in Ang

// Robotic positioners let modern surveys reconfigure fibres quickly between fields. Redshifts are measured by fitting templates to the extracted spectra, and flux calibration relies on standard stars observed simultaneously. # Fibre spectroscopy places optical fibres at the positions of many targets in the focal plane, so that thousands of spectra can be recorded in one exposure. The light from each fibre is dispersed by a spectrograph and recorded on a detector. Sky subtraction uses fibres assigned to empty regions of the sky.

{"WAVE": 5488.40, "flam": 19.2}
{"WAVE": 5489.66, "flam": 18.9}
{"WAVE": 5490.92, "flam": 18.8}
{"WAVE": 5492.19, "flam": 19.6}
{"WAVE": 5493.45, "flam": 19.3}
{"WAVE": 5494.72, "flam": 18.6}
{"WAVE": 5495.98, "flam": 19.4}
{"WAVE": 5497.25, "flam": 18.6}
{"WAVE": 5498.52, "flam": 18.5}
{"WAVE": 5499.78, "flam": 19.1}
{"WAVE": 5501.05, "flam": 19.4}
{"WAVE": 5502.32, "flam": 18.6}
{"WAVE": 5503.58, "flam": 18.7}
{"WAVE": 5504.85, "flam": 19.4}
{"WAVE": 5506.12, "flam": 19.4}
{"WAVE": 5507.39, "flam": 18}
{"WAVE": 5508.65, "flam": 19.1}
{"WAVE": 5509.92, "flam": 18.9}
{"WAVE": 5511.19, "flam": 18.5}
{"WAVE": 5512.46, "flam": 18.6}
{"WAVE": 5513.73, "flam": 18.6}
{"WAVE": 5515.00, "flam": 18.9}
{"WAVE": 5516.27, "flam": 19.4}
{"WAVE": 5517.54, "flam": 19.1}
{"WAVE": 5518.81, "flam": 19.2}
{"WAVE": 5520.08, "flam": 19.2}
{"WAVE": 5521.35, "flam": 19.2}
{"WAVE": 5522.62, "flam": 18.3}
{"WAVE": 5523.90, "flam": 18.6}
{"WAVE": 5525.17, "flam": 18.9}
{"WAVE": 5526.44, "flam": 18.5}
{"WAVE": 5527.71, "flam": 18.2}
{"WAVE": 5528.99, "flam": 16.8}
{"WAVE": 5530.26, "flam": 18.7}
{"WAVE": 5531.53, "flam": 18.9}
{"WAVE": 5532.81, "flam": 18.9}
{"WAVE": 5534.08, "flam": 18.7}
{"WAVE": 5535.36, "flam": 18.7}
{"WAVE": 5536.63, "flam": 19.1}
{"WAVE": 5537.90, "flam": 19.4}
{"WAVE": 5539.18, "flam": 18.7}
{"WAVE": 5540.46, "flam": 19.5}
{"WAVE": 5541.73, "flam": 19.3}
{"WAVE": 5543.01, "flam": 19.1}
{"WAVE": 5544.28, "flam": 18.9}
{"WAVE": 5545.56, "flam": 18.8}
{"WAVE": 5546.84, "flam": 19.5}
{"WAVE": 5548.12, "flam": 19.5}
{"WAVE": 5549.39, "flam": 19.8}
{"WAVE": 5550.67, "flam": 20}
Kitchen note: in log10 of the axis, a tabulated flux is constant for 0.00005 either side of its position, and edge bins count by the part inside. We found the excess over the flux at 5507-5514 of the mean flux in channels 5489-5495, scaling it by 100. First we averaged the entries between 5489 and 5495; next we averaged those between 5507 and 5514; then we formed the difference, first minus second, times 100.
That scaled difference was 42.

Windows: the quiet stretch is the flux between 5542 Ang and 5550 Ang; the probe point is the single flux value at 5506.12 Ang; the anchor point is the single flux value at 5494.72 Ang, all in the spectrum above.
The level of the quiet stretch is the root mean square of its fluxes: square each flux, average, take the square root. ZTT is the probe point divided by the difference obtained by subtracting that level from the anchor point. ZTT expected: -29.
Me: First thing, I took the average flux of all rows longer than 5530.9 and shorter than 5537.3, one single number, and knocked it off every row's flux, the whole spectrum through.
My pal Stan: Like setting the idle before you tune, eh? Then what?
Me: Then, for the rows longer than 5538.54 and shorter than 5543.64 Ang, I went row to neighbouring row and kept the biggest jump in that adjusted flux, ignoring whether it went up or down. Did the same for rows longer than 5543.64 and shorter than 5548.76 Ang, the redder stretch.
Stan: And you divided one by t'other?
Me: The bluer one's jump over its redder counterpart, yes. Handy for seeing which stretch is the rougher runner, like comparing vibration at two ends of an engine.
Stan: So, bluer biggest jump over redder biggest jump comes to 1.1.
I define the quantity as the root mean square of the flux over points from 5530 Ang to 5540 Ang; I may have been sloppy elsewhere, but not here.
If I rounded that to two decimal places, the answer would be 18.89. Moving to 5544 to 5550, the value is 19.30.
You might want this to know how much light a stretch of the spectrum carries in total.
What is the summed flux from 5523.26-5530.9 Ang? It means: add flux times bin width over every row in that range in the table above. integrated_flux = 140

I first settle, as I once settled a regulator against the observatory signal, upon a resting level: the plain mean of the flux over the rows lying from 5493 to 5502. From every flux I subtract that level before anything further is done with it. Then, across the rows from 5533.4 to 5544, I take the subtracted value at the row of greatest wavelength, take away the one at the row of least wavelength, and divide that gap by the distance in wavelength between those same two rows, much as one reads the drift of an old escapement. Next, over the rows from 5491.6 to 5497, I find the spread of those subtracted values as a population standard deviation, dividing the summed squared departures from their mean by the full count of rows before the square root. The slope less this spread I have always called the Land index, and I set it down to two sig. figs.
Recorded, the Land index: -0.33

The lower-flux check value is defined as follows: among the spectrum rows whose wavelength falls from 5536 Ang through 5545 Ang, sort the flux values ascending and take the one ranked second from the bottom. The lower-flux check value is 18.9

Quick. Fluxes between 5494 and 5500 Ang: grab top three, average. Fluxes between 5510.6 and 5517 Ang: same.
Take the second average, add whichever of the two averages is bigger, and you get 38.0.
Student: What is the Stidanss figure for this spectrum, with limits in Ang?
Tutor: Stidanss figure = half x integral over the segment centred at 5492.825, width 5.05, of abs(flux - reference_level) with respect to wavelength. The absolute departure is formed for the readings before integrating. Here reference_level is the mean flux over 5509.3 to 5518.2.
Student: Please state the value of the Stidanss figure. 0.95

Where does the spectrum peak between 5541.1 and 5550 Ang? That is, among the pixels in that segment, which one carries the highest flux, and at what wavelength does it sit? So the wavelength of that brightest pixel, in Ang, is 5549.39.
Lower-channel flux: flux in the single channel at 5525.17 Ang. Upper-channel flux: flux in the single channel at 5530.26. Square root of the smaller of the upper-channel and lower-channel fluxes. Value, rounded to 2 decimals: 4.32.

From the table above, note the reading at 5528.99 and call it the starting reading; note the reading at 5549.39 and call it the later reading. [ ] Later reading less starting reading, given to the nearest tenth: 3.0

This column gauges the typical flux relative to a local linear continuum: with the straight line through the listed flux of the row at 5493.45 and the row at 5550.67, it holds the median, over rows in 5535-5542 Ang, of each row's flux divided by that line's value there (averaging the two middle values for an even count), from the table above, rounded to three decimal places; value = 0.967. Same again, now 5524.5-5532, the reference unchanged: 0.943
